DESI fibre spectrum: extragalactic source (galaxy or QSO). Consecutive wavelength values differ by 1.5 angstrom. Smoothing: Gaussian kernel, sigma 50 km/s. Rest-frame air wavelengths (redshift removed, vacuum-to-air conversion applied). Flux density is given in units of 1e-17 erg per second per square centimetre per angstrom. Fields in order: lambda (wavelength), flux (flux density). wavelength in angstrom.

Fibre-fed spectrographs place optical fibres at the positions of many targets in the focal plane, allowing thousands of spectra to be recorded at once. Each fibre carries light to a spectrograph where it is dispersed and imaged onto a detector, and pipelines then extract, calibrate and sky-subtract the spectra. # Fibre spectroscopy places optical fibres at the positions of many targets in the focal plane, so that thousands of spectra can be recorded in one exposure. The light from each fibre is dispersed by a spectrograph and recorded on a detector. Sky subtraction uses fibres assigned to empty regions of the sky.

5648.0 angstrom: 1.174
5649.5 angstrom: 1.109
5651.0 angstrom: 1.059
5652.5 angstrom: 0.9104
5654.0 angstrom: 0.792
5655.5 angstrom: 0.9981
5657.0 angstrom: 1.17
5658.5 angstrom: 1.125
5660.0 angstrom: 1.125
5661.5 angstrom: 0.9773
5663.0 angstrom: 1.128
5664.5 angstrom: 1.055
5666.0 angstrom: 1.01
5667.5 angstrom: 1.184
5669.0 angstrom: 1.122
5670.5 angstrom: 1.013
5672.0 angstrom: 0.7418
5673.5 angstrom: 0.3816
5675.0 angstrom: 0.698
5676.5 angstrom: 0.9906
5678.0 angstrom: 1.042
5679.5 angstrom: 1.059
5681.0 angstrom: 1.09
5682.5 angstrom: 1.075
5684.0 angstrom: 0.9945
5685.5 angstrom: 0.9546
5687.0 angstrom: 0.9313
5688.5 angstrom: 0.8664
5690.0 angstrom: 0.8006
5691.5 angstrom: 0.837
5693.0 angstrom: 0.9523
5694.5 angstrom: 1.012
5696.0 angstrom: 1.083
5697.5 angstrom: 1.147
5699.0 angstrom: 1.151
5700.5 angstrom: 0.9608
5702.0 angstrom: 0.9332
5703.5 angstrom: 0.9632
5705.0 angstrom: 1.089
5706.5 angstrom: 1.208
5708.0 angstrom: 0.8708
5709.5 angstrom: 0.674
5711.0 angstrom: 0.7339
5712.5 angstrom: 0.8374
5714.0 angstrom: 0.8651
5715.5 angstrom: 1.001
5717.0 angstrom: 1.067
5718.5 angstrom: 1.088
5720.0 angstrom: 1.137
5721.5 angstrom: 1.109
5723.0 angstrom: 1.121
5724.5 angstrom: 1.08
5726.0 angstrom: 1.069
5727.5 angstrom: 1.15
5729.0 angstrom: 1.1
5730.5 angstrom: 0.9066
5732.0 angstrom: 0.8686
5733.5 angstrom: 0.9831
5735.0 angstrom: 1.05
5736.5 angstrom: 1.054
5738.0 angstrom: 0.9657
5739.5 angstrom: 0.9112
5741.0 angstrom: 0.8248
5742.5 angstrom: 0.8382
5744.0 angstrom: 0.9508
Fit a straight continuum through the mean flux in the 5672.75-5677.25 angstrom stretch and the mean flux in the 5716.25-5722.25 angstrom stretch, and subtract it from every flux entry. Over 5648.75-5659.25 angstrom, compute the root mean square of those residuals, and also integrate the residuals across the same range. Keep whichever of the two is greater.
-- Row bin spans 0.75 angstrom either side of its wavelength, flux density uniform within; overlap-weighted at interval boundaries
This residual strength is 5.5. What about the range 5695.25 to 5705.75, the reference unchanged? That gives 1.3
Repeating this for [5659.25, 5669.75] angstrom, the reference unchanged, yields 5.2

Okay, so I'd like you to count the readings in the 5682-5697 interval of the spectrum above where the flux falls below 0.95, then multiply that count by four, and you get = 16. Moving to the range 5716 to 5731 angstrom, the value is 4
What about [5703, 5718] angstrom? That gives 20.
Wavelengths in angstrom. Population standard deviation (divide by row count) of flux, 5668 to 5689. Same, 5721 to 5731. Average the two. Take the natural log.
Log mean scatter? -2.0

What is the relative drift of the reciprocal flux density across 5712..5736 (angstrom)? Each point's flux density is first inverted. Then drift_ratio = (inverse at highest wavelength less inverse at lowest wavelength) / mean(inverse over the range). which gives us -0.25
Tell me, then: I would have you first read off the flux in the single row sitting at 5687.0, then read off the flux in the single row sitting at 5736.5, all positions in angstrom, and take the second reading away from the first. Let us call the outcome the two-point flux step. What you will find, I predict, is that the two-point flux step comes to -0.12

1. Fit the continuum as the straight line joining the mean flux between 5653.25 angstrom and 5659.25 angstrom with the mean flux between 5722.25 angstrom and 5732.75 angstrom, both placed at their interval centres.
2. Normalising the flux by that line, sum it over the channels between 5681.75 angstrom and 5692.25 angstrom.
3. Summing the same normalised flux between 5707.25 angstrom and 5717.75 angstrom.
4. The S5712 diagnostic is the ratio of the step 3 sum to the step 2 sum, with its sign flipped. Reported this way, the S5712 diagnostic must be -0.93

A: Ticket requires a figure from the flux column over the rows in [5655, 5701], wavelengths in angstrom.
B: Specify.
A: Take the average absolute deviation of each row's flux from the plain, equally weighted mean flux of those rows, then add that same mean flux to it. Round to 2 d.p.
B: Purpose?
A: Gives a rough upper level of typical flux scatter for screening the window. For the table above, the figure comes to 1.10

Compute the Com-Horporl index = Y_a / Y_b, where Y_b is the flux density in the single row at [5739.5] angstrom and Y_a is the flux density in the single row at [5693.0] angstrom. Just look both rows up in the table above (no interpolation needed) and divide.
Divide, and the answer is 1.0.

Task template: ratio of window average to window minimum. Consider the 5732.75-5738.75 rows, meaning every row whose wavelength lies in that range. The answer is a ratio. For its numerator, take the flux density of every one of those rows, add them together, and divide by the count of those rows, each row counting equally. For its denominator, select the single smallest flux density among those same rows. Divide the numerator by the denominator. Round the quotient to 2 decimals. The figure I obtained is 1.05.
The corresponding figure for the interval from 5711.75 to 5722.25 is 1.21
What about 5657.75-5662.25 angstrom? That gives 1.10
